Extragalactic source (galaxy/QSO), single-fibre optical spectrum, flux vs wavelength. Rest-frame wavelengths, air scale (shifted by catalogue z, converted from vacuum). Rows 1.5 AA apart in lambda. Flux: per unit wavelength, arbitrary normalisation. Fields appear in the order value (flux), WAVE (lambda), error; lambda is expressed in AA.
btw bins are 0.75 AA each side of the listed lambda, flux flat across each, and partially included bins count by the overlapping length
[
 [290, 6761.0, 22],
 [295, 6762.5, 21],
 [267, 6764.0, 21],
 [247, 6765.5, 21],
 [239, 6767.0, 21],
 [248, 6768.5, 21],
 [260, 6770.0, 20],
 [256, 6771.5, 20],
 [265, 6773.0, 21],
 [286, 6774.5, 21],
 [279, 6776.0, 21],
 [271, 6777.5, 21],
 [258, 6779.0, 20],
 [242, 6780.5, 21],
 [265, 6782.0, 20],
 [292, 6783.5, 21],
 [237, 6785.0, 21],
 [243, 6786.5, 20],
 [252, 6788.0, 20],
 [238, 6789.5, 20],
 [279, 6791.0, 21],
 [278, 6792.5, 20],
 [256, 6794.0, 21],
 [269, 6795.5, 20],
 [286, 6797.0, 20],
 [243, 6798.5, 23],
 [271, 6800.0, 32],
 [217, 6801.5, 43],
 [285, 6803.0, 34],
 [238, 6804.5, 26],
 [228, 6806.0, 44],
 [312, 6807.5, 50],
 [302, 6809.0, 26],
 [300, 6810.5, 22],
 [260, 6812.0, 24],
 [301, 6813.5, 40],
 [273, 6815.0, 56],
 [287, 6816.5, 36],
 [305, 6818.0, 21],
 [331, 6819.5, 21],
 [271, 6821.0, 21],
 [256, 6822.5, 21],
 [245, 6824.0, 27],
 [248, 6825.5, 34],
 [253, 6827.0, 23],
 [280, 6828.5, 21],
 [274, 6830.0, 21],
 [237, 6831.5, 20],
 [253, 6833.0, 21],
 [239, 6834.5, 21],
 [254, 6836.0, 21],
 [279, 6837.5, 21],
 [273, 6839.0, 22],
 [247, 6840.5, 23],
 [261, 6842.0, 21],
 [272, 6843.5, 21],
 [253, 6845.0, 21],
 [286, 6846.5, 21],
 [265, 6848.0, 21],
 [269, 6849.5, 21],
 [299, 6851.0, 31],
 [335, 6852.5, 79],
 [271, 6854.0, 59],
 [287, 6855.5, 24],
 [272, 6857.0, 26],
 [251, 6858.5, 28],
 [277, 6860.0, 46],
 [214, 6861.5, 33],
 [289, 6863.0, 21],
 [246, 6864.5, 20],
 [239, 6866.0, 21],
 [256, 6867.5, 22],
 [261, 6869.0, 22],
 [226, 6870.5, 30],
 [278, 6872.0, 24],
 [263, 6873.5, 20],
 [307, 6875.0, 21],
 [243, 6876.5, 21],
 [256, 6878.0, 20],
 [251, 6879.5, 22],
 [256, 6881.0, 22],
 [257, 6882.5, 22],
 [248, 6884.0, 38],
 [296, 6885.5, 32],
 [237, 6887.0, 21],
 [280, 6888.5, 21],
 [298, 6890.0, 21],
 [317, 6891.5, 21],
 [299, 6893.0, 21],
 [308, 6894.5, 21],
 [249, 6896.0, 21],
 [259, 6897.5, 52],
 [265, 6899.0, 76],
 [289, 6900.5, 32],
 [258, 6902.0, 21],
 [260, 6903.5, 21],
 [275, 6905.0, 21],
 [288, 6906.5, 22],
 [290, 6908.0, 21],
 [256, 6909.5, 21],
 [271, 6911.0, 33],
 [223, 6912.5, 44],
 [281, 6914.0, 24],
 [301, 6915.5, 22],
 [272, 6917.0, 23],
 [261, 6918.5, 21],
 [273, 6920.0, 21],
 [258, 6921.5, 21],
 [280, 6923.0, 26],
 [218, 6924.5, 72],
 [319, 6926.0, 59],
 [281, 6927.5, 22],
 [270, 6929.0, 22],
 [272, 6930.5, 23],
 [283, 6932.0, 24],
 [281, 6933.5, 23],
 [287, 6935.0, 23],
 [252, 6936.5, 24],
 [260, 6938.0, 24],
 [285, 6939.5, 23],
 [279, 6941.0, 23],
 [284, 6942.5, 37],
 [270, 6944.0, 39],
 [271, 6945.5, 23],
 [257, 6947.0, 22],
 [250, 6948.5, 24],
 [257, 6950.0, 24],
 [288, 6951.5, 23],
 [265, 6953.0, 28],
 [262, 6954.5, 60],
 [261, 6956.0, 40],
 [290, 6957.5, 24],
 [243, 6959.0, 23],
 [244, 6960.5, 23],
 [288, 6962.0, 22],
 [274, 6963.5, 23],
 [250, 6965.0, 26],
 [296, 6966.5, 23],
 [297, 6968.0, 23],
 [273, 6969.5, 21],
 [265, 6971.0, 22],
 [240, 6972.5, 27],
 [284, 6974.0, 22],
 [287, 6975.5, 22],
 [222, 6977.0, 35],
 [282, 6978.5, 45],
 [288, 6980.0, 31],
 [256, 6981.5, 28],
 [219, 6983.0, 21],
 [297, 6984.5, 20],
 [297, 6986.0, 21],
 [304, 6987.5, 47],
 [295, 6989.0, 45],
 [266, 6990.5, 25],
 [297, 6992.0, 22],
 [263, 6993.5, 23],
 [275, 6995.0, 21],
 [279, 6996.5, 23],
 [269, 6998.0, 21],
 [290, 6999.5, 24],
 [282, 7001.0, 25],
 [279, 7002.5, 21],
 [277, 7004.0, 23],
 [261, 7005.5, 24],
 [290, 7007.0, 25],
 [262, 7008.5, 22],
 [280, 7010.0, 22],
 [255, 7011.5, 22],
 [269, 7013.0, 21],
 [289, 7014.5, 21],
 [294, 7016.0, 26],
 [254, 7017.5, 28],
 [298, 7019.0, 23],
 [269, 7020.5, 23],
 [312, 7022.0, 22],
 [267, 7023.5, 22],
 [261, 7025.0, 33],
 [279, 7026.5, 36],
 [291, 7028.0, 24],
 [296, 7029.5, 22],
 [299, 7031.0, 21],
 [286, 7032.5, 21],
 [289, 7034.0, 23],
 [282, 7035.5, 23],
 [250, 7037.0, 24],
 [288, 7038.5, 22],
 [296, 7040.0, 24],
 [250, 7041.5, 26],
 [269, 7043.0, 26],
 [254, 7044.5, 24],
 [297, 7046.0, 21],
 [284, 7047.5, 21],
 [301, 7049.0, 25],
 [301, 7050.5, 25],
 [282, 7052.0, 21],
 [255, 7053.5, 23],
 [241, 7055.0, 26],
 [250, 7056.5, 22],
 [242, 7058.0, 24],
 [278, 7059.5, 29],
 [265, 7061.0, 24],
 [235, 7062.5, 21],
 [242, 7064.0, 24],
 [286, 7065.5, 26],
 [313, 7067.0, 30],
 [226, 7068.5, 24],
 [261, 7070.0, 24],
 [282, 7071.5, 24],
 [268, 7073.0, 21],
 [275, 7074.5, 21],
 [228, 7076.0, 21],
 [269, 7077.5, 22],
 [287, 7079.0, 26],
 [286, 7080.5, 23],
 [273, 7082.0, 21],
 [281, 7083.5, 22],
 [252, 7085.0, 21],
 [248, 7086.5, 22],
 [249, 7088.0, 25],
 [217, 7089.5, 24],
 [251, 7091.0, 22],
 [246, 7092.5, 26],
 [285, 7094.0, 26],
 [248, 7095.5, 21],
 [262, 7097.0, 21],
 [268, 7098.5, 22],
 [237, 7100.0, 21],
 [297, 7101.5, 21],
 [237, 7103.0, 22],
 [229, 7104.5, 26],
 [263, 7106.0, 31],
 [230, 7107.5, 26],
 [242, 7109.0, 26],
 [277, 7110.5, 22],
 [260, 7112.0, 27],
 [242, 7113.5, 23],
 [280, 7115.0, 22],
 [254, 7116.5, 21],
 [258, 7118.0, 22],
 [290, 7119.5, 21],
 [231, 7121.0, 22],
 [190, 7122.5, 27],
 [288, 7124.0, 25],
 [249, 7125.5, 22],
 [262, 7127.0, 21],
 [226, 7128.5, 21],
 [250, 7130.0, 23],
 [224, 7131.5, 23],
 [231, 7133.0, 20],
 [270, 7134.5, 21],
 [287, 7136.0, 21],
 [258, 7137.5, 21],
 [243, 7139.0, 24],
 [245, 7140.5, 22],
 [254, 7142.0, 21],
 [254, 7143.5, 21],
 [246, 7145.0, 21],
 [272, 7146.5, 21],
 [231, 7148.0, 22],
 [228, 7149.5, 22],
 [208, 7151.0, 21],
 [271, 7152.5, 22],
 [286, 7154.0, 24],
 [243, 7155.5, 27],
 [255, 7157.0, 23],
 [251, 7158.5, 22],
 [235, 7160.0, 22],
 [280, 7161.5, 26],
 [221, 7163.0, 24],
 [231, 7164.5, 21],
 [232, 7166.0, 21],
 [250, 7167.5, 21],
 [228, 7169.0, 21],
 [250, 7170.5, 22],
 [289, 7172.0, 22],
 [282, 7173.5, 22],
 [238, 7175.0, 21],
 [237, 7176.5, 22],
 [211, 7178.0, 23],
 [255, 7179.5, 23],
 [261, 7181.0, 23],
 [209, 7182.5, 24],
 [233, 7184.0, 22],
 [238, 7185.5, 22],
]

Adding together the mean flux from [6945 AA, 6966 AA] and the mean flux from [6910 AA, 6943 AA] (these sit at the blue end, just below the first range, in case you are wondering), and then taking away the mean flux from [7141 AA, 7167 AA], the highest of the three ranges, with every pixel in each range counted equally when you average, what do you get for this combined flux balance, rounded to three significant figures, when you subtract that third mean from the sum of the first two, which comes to 290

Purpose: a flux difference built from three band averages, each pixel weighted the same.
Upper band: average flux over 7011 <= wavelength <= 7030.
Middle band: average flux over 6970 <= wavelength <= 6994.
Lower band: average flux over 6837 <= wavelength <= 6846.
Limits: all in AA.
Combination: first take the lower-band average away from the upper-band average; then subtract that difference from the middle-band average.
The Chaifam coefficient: 257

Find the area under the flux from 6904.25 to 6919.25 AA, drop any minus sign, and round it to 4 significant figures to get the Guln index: 4077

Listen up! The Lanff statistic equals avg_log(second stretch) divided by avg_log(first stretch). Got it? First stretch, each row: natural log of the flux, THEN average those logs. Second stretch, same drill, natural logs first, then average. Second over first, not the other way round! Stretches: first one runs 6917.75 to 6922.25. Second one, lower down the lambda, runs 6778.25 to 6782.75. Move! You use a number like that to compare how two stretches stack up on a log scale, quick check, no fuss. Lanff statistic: 0.99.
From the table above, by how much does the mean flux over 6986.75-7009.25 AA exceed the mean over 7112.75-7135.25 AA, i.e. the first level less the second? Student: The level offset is 30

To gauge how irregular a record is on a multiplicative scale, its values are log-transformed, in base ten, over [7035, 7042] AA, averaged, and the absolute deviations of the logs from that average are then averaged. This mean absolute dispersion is 0.030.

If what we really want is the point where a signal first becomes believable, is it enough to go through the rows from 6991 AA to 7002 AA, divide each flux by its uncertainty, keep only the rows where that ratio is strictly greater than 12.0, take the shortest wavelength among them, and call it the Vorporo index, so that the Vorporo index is 6992.0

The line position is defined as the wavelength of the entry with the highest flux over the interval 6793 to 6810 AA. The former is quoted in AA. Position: 6807.5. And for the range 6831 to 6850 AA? 6846.5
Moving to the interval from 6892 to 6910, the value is 6894.5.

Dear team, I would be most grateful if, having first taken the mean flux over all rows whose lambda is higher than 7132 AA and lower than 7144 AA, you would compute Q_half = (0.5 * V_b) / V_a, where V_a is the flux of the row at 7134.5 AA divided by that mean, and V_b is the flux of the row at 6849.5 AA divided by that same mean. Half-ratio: 0.498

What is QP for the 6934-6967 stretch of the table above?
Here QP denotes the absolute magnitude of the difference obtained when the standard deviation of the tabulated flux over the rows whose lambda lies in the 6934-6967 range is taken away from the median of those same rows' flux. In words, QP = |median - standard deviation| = 251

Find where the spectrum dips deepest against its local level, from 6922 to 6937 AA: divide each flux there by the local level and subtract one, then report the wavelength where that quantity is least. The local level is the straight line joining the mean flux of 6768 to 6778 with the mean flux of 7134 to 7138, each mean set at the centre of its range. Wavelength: 6924.5 AA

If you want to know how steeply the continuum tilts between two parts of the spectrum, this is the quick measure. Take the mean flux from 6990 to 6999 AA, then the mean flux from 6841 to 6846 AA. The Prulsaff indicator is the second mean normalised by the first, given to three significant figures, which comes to 0.953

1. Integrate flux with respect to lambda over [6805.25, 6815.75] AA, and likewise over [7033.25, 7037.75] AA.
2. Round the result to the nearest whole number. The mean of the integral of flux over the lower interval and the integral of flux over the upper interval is 2098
